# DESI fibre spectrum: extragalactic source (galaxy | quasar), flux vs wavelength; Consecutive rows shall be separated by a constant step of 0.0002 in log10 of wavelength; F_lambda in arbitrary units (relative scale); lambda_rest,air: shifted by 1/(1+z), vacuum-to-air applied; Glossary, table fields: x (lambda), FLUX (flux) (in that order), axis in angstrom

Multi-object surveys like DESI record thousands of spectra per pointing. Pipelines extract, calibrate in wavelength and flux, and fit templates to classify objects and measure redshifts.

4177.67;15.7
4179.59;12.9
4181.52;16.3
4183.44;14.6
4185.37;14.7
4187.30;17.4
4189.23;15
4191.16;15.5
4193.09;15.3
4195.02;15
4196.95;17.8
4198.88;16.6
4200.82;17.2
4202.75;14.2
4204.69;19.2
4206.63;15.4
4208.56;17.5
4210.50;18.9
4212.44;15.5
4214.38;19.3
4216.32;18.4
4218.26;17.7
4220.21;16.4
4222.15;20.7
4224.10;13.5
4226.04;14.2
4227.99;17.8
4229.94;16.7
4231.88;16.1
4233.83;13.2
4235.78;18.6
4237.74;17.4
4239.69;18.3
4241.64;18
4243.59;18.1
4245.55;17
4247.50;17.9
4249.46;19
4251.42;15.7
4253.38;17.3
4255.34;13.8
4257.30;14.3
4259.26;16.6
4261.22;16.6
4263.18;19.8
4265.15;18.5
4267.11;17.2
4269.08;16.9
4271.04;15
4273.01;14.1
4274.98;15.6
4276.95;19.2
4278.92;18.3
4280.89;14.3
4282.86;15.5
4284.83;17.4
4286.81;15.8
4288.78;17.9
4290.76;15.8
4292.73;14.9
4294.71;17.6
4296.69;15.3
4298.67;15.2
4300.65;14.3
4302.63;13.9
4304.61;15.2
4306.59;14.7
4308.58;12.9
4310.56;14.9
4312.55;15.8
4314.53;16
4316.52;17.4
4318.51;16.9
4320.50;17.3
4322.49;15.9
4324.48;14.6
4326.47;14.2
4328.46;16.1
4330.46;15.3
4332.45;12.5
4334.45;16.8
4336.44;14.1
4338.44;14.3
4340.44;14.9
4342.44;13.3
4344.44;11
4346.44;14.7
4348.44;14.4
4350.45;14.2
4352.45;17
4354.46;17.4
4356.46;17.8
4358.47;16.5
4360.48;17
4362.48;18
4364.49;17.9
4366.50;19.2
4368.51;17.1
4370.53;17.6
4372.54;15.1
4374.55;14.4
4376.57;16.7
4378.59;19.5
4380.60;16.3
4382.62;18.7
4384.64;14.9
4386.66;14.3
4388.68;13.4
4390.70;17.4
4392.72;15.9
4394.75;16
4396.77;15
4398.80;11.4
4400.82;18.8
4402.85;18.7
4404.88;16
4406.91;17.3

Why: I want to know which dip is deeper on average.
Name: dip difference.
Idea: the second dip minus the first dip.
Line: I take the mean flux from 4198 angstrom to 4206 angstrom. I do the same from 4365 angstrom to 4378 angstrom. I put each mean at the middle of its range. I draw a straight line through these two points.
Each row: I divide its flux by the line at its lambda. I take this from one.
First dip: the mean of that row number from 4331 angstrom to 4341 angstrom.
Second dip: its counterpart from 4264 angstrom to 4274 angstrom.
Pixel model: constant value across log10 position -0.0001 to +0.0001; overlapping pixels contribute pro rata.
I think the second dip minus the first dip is -0.11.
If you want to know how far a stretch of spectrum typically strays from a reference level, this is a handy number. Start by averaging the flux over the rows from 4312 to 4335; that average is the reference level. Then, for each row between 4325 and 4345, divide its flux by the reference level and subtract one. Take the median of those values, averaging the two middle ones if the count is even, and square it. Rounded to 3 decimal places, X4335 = 0.009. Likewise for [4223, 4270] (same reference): 0.008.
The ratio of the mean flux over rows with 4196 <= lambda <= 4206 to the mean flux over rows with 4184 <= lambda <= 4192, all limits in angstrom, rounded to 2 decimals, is 1.09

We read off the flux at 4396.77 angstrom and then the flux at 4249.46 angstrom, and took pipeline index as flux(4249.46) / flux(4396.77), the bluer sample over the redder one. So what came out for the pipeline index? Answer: 1.27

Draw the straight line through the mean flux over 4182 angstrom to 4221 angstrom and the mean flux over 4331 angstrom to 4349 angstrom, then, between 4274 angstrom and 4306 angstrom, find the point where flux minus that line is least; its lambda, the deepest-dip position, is 4280.89 angstrom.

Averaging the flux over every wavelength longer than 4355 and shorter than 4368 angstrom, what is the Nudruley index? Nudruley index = 17.7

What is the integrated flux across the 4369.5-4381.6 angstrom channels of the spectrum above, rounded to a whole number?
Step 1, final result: 201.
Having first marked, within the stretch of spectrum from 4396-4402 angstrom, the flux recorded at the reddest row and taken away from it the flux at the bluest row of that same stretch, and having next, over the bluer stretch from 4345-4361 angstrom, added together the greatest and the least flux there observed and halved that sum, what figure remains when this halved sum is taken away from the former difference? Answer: -12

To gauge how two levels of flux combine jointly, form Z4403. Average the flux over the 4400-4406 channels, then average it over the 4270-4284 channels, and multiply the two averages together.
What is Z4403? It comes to 285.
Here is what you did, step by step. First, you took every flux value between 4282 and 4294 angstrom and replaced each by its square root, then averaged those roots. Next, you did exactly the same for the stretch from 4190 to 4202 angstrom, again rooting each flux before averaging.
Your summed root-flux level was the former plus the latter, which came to 8.05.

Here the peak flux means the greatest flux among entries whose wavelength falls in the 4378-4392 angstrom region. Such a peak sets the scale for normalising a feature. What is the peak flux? 19.5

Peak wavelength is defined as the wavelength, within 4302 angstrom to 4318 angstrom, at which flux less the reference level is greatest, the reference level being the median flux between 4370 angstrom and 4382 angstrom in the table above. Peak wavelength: 4316.52 angstrom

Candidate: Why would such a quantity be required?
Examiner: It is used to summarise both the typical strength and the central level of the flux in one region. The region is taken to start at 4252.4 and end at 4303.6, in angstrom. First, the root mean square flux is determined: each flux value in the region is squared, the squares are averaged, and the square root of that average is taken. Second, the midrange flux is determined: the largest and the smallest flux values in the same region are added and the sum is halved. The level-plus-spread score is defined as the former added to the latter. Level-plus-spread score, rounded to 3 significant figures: 33.1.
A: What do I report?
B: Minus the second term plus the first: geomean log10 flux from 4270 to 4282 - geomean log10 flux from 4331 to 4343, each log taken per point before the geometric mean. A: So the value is 0.049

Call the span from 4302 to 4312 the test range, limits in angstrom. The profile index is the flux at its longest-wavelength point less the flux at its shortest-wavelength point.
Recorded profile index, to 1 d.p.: 1.0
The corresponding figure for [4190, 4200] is 1.1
